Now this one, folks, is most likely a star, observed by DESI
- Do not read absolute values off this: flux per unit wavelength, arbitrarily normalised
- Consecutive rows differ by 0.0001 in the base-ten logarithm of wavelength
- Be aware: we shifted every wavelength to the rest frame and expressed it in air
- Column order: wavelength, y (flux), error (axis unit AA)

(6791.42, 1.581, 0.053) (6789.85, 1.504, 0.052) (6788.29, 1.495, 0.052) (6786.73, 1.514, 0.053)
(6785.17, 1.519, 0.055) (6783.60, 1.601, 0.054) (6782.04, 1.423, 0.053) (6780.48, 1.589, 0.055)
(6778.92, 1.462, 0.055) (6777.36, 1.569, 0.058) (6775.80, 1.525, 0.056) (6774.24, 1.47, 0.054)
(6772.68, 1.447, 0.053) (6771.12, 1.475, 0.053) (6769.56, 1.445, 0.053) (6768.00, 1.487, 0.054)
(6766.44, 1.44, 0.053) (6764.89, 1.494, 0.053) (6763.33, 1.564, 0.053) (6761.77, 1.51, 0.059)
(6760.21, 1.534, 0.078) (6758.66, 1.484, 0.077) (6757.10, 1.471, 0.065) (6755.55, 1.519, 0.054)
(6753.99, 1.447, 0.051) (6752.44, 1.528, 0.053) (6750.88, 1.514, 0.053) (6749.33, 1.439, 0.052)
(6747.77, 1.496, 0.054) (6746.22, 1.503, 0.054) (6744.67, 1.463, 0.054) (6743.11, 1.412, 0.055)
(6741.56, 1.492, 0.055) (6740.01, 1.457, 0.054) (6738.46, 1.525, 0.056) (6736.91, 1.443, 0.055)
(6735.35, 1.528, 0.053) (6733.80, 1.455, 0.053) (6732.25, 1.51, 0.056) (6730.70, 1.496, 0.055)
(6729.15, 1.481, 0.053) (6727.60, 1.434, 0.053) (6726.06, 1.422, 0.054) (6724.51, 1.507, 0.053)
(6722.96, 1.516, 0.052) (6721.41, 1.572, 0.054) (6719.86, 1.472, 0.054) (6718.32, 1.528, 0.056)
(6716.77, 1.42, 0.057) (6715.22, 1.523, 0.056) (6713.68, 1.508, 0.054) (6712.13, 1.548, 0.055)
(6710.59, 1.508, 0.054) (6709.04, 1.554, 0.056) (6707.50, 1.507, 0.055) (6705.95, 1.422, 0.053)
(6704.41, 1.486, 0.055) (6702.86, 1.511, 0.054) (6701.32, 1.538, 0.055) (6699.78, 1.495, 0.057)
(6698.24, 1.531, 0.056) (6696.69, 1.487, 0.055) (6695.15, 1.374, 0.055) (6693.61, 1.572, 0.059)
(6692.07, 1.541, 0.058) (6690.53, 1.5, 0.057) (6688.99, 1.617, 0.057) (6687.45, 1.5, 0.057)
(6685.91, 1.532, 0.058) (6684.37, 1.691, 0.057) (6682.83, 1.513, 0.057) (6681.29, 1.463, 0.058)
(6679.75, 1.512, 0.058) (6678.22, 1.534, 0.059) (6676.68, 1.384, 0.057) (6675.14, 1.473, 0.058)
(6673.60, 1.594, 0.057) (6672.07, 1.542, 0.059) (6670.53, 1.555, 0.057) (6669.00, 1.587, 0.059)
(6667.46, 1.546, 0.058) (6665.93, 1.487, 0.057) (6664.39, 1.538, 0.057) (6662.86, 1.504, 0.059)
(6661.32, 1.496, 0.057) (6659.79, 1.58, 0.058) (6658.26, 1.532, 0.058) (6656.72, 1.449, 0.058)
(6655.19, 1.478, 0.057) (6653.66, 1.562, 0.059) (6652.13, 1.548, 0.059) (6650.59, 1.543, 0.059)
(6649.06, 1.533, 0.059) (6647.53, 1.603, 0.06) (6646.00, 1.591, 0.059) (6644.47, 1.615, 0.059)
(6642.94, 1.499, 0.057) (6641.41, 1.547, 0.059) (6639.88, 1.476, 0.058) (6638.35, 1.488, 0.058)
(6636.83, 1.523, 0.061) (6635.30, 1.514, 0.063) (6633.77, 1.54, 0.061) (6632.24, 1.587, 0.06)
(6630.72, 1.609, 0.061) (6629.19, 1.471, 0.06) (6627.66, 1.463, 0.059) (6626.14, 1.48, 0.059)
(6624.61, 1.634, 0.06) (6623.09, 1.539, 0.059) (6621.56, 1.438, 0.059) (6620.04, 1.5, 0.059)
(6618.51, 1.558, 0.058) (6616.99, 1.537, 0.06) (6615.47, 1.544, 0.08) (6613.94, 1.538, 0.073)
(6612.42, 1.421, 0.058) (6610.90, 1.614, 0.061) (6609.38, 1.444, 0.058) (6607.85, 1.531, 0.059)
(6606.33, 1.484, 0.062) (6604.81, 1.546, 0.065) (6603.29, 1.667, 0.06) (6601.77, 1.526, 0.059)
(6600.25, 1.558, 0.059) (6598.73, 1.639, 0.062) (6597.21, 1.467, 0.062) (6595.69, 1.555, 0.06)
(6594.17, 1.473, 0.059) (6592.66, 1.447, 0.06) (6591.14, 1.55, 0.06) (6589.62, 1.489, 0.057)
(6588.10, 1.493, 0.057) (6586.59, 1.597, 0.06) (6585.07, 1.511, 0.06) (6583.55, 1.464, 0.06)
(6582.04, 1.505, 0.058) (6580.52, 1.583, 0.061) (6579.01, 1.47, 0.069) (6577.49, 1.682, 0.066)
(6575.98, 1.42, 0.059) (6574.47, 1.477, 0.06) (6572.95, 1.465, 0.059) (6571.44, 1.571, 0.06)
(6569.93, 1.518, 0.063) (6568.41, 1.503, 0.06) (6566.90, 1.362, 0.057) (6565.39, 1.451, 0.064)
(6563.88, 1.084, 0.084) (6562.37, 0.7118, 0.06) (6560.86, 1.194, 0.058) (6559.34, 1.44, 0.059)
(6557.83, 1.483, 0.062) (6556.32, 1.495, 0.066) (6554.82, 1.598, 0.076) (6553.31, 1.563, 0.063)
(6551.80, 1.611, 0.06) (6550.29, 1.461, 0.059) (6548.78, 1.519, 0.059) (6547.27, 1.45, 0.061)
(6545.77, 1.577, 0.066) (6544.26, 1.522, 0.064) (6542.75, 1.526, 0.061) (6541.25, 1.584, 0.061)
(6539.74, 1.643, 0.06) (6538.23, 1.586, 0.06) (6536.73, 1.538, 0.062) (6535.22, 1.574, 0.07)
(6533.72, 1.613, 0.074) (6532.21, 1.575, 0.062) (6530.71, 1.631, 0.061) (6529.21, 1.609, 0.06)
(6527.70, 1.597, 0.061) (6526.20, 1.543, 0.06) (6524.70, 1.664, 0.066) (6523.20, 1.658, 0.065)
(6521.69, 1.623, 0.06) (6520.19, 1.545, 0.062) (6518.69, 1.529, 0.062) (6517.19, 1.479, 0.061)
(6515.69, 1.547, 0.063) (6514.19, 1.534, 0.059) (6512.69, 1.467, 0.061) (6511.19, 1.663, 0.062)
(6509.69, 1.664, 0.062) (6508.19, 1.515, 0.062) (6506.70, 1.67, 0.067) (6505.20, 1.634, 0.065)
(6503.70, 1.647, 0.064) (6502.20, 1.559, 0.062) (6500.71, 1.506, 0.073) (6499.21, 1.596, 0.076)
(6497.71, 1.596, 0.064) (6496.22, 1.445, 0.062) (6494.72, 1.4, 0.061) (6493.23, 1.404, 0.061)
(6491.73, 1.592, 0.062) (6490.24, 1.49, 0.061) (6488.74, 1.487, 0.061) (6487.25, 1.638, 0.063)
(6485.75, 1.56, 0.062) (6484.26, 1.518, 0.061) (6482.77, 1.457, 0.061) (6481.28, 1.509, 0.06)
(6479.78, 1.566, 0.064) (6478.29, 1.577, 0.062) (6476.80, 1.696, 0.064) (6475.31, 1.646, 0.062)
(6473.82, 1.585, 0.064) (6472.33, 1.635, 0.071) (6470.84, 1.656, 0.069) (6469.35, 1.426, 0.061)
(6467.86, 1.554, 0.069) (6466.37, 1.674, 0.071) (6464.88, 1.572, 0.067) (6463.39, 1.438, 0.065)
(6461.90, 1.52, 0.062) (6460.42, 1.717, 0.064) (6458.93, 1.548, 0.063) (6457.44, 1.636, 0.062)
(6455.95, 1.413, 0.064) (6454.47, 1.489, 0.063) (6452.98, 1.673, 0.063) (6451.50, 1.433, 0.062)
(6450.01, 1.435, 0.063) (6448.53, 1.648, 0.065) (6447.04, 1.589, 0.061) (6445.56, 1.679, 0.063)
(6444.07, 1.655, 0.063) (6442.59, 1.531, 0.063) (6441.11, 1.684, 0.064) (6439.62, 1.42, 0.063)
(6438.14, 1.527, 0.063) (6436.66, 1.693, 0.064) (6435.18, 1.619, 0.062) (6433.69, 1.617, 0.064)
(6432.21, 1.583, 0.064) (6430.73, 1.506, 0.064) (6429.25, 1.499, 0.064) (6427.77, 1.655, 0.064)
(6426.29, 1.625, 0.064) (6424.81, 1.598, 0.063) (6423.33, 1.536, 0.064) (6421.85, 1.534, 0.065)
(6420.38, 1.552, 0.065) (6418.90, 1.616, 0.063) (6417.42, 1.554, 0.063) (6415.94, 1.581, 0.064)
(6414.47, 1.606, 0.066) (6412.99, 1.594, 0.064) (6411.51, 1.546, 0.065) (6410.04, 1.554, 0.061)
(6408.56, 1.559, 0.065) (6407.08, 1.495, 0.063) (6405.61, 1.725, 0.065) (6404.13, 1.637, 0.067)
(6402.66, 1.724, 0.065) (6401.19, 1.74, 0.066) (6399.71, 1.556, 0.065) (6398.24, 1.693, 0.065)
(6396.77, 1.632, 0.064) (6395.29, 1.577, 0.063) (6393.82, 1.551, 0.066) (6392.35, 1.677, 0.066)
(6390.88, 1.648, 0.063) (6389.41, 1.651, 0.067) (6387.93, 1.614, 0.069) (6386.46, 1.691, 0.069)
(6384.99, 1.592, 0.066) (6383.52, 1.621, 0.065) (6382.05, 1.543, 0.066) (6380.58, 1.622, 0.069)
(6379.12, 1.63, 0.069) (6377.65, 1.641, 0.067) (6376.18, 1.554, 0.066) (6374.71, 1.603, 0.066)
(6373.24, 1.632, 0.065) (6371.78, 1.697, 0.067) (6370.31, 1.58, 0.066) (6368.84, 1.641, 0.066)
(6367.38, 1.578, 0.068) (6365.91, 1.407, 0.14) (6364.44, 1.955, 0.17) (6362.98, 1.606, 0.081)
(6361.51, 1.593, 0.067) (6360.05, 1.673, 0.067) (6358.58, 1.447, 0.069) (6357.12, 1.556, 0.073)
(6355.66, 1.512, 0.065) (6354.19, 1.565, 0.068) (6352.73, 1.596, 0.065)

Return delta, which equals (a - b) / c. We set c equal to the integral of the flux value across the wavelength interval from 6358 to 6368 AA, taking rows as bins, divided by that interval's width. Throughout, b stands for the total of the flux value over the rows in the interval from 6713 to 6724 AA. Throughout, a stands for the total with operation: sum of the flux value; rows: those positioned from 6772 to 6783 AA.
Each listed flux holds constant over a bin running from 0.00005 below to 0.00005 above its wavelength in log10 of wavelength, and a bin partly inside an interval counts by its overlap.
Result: -0.03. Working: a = 10.5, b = 10.5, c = 1.61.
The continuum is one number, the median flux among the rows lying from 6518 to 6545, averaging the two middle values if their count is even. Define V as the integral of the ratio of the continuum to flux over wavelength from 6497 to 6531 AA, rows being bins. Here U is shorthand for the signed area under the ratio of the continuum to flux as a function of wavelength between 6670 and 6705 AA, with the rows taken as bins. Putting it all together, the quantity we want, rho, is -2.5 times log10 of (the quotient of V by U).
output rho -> 0.08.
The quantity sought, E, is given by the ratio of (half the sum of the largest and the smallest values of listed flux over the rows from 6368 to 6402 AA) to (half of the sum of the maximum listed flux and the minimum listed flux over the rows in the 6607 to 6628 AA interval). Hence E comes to 1.07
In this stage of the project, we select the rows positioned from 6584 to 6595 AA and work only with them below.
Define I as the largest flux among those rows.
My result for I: 1.597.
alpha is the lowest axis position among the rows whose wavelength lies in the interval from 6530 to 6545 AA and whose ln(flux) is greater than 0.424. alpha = 6530.71 AA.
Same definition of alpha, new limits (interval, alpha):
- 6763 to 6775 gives 6763.33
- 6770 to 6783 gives 6777.36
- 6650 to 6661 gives 6650.59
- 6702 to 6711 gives 6709.04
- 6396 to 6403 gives 6396.77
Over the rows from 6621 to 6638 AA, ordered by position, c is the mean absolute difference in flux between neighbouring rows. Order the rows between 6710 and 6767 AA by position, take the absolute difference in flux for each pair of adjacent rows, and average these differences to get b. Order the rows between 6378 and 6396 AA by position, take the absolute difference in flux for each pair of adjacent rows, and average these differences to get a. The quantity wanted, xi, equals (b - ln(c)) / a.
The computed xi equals 53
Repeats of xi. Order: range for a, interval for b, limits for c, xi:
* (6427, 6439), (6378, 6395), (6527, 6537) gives 47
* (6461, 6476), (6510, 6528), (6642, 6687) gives 28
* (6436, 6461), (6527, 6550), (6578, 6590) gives 20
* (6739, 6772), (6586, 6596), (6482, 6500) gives 56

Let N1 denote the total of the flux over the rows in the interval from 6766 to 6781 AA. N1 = 14.9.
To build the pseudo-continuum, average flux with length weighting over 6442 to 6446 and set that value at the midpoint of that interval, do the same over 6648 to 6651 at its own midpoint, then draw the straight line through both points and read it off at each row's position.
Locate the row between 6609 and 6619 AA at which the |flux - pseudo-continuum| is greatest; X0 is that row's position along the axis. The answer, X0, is 6612.42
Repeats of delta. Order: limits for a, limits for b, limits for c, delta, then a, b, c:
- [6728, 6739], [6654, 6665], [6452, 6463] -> -0.09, 10.4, 10.6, 1.56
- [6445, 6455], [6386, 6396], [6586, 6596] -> -0.31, 10.9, 11.4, 1.51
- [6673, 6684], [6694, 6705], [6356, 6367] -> 0.03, 10.5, 10.4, 1.60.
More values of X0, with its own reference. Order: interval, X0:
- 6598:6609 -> 6603.29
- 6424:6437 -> 6429.25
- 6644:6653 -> 6644.47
